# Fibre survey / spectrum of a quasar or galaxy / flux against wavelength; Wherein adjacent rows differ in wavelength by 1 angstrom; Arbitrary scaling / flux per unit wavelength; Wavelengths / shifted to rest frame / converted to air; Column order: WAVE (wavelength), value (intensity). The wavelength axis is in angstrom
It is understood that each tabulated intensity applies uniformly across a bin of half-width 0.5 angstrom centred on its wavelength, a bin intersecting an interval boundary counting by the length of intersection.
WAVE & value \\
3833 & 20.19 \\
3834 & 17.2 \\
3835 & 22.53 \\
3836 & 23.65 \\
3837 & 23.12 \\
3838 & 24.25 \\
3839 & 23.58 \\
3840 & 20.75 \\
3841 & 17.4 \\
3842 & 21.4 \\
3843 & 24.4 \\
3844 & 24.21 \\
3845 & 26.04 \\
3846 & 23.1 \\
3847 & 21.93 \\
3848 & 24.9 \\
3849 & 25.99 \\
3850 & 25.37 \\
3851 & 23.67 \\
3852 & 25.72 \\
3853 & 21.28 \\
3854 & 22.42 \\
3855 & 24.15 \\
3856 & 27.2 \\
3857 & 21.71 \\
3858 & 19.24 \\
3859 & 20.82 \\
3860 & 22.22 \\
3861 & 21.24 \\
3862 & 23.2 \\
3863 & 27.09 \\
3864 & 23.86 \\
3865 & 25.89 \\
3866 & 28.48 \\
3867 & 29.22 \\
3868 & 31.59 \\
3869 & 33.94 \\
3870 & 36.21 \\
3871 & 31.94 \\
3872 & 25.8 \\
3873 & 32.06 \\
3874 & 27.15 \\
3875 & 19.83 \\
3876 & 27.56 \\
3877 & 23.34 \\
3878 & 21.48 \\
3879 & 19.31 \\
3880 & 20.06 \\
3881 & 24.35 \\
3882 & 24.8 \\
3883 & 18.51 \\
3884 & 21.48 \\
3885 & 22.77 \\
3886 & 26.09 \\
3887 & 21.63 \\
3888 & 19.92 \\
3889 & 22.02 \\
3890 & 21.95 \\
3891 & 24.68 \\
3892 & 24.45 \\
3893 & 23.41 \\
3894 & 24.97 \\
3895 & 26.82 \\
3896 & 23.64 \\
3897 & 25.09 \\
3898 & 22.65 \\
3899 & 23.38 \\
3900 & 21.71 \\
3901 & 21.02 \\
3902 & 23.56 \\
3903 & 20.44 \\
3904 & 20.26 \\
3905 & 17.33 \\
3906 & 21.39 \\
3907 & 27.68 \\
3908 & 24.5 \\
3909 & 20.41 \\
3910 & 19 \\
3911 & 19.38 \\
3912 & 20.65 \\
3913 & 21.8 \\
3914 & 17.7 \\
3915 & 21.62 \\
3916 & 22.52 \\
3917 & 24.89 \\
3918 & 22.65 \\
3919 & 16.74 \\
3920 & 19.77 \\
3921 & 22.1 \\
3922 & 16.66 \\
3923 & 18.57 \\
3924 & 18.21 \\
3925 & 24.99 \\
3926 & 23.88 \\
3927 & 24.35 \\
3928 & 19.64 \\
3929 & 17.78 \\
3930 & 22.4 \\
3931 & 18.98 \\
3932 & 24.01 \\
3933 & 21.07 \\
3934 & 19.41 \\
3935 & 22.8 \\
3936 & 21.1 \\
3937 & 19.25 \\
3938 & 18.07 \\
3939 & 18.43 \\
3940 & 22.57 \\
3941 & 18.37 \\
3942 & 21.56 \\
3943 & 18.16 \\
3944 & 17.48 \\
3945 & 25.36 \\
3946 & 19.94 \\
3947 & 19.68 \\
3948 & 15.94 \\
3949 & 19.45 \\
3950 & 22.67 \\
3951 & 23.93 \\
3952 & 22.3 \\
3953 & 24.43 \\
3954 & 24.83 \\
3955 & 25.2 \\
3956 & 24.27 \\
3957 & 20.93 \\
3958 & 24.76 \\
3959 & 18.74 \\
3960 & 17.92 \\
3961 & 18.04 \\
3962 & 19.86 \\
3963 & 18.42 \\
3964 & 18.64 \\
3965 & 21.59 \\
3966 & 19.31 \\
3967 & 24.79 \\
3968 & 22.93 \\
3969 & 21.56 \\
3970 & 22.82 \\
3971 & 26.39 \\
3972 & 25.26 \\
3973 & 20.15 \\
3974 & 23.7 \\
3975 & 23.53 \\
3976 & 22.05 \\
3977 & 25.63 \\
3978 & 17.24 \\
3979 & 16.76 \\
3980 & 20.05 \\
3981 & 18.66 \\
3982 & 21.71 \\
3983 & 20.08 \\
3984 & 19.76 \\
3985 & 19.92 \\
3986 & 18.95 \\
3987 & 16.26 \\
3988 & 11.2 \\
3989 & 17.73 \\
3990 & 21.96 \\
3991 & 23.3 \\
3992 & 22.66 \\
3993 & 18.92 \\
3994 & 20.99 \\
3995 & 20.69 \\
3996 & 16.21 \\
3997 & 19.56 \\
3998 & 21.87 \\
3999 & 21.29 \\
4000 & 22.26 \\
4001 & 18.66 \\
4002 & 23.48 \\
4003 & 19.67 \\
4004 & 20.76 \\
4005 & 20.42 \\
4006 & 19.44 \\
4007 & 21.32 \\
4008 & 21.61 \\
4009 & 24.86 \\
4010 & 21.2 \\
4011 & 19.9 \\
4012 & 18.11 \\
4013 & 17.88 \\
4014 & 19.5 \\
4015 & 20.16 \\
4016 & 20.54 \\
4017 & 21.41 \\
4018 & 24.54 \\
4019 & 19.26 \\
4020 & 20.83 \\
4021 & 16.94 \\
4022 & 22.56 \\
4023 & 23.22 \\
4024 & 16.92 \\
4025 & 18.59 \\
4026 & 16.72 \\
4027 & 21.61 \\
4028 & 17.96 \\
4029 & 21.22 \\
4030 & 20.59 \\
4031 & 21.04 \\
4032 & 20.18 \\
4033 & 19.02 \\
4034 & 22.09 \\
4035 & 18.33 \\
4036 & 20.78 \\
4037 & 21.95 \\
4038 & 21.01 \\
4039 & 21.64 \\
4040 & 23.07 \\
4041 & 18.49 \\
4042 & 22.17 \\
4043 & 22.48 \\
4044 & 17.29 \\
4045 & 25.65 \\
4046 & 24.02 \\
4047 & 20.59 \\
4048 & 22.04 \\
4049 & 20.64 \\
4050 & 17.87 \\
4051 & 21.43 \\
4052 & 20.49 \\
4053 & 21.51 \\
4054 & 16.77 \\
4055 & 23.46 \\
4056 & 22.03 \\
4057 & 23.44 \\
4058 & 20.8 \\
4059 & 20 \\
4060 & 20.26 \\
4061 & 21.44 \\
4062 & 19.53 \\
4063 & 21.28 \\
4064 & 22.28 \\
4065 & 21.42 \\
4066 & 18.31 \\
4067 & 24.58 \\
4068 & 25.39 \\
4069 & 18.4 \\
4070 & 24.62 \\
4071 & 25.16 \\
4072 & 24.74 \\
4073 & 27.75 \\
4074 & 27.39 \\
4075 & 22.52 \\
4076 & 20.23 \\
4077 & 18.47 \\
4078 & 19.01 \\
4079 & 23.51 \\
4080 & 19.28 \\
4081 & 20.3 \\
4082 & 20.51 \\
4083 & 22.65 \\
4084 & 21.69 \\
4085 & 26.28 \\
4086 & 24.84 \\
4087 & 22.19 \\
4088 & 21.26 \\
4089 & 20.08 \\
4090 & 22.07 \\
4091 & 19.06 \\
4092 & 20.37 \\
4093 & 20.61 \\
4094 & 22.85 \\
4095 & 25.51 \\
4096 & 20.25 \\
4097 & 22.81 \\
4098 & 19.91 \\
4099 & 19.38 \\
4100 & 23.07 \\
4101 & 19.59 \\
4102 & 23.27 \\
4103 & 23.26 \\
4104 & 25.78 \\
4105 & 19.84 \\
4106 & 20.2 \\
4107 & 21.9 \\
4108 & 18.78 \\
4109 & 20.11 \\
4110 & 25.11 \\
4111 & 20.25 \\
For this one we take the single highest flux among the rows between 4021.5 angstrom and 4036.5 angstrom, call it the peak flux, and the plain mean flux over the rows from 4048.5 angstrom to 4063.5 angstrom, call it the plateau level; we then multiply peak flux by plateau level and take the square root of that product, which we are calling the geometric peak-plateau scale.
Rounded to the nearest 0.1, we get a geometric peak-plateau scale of 21.9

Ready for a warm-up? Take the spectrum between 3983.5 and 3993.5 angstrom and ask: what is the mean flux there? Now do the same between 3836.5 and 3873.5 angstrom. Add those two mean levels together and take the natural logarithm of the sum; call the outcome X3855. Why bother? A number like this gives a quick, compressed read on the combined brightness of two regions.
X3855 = 3.79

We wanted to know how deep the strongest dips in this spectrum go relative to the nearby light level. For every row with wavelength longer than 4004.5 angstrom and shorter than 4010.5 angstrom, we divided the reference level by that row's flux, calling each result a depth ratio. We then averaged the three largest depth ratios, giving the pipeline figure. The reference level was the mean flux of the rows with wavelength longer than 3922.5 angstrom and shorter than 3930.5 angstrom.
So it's 1.04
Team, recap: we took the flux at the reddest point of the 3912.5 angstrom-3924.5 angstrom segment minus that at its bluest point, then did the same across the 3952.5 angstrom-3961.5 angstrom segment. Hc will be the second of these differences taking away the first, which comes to -3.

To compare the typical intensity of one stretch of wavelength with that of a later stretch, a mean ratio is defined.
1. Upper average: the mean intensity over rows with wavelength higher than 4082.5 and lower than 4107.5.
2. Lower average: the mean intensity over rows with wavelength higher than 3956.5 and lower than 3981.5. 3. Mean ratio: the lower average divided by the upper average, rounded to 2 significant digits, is 0.97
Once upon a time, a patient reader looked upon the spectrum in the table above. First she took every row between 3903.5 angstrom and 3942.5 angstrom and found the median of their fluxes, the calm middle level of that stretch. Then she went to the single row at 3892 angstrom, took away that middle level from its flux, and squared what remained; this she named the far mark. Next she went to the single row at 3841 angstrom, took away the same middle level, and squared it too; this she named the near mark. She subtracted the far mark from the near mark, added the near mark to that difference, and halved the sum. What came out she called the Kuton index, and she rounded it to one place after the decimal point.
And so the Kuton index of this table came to 3.3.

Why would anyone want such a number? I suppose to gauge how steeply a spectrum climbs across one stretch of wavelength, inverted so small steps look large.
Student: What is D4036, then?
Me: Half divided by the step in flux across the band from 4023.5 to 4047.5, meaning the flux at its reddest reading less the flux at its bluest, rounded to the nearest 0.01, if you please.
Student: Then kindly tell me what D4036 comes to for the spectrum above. 0.14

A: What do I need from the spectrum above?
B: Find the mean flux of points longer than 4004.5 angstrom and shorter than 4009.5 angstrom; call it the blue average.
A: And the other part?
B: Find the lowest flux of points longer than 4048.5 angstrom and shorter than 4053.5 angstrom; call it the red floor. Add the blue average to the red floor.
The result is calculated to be 39.4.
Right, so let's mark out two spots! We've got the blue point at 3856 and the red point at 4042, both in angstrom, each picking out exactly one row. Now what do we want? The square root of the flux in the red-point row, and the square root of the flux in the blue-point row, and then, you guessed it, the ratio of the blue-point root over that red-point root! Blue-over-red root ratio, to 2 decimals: 1.11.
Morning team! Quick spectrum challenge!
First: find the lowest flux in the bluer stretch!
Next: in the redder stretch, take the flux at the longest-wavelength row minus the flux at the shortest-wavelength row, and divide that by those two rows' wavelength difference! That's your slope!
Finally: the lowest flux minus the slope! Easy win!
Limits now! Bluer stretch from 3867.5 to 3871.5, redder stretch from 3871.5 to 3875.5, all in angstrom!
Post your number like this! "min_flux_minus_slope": 33.6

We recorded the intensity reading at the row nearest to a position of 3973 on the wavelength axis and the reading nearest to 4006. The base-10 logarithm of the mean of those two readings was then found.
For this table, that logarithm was 1.30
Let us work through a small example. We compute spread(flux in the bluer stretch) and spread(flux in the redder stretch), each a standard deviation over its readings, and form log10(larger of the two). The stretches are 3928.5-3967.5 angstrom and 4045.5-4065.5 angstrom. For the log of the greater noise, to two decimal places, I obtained 0.42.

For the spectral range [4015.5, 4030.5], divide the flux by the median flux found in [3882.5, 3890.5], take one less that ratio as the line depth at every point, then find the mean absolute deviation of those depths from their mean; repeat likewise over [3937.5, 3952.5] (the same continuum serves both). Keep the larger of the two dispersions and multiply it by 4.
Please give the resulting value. 0.41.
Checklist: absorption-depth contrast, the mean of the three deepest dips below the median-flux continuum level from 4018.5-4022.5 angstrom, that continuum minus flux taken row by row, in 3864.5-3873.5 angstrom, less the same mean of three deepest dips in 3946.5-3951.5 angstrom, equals -8.4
